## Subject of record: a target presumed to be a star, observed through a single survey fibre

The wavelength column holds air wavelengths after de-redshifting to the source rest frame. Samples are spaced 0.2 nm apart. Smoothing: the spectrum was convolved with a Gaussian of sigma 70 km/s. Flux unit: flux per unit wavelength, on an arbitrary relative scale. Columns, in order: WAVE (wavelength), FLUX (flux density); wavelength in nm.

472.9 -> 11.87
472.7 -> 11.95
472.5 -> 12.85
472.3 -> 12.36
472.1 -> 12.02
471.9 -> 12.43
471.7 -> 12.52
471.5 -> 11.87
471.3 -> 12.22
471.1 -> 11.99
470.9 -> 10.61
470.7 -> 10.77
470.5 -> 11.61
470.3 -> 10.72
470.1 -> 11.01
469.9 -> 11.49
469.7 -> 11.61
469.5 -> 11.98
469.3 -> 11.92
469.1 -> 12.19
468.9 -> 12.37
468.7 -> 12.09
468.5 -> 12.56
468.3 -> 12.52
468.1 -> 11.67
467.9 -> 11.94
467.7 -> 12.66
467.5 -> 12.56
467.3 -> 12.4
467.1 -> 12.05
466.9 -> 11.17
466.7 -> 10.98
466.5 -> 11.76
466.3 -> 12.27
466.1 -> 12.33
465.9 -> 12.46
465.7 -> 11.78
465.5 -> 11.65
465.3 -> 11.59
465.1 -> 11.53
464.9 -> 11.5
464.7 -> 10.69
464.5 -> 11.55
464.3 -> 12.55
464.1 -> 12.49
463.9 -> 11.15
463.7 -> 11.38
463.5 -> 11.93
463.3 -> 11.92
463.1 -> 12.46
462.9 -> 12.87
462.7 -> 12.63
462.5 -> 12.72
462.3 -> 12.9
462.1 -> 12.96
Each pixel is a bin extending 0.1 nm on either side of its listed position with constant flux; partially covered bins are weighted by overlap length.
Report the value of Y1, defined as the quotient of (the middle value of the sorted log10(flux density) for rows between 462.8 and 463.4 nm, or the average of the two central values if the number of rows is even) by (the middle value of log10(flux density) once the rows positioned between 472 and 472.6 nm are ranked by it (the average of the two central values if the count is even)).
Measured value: 1.00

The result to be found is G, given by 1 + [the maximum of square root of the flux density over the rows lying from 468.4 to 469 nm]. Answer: 4.54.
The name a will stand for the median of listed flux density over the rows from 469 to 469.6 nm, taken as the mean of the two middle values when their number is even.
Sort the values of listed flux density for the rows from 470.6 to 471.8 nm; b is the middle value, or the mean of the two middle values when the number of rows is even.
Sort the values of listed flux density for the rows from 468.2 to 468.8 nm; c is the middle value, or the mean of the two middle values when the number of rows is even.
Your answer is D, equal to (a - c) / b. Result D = -0.05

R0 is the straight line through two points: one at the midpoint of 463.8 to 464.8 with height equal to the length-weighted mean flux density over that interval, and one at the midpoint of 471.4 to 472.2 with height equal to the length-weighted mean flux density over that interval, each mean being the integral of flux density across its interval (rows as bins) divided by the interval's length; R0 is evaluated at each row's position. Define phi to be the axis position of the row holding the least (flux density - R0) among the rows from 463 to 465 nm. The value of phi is 464.7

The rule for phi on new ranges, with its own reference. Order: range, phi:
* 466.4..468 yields 466.7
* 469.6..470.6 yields 470.3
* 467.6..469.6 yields 468.1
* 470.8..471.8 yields 470.9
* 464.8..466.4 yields 464.9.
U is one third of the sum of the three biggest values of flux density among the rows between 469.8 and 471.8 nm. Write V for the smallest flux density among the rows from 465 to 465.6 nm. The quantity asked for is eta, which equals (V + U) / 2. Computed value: 11.89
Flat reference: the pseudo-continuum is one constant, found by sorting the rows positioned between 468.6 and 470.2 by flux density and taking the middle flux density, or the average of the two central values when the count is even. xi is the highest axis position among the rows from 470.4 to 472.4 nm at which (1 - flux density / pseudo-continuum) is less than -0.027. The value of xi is 472.3 nm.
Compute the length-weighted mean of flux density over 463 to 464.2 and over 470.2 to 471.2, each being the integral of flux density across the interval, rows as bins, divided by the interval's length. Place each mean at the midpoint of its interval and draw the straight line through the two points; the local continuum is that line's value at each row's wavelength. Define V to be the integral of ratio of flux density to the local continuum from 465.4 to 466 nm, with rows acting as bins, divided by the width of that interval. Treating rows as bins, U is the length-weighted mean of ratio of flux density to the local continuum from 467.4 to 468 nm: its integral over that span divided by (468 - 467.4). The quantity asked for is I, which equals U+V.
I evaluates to 2.107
